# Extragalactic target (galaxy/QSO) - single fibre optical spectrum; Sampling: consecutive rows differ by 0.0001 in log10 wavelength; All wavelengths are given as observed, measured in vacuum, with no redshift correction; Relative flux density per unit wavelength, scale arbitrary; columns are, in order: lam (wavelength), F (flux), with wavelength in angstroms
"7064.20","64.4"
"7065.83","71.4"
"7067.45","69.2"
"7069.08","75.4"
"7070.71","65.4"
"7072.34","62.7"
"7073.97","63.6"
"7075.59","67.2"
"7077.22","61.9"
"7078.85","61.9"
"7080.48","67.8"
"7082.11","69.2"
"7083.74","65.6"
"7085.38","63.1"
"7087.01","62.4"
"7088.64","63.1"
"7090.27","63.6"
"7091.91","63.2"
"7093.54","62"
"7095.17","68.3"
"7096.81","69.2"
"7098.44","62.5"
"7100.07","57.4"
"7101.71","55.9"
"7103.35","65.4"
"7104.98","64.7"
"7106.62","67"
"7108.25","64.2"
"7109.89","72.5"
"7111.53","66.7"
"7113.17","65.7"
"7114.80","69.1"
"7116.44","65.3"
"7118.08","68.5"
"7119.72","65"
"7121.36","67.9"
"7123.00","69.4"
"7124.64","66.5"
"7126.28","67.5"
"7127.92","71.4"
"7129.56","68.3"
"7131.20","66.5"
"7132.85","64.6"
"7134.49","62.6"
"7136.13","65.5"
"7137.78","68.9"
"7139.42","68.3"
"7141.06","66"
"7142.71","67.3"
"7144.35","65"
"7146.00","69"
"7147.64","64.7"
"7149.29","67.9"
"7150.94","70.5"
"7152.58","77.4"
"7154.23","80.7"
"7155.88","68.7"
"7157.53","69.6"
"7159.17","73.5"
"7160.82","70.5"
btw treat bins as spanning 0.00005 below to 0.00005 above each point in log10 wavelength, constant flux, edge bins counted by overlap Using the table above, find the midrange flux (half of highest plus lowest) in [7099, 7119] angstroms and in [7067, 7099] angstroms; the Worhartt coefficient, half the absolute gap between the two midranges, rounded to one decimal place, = 2.2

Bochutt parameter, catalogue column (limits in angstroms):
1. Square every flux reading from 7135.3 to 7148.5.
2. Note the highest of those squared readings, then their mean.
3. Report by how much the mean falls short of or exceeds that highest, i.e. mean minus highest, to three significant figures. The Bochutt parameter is -291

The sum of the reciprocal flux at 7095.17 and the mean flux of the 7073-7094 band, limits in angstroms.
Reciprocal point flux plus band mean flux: 64.2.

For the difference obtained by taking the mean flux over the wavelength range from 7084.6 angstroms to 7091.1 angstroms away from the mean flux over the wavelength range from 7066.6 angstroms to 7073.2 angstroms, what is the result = 5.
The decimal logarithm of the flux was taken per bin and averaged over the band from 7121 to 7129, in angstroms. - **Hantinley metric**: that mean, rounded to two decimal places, 1.84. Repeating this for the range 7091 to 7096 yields 1.81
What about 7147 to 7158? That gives 1.85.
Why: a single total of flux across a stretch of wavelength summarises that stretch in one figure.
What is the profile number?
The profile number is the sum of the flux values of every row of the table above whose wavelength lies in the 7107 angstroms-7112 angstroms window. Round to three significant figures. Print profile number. 203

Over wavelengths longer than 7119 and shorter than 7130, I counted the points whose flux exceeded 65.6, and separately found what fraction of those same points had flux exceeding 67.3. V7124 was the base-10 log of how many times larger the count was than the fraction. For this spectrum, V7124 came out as 0.92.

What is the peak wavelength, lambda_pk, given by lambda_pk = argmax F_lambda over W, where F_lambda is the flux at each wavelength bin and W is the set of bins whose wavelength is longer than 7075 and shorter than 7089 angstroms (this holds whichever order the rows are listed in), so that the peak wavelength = 7082.11 angstroms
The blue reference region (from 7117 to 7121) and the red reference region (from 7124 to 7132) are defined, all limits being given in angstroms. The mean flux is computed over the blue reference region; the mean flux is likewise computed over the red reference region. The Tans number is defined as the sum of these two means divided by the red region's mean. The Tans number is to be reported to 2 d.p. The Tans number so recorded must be 1.98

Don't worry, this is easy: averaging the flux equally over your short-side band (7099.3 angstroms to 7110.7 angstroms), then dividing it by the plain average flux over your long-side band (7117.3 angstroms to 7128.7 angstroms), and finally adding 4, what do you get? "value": 4.94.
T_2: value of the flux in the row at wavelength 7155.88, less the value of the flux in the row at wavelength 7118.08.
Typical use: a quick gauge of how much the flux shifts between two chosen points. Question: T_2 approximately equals 0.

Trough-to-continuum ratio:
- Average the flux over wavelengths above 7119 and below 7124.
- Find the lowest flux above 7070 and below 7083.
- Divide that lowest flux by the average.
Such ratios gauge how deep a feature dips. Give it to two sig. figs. 0.92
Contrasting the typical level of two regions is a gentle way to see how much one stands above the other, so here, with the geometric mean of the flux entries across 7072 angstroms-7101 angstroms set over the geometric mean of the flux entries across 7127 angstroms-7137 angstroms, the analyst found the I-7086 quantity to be 0.965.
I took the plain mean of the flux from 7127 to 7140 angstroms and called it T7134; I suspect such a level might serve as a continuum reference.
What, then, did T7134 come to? 67.0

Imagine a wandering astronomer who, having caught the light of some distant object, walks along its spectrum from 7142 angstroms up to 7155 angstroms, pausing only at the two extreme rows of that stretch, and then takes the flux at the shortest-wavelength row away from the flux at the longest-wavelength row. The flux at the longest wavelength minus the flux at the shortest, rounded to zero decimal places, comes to 13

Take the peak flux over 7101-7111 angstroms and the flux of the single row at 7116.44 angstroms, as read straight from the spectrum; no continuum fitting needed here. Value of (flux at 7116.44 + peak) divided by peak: 1.90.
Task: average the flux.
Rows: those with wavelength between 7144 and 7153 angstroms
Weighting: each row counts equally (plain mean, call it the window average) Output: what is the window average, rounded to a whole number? 69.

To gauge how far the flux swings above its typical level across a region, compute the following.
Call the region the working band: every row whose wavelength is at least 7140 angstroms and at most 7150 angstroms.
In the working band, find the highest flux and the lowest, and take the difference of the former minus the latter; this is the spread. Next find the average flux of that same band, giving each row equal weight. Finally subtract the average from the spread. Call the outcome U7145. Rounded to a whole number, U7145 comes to -62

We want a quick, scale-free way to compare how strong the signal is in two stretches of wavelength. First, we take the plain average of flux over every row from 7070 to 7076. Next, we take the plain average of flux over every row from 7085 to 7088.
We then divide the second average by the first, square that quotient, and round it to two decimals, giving 0.94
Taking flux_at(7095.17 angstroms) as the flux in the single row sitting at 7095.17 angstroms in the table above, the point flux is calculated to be 68.3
